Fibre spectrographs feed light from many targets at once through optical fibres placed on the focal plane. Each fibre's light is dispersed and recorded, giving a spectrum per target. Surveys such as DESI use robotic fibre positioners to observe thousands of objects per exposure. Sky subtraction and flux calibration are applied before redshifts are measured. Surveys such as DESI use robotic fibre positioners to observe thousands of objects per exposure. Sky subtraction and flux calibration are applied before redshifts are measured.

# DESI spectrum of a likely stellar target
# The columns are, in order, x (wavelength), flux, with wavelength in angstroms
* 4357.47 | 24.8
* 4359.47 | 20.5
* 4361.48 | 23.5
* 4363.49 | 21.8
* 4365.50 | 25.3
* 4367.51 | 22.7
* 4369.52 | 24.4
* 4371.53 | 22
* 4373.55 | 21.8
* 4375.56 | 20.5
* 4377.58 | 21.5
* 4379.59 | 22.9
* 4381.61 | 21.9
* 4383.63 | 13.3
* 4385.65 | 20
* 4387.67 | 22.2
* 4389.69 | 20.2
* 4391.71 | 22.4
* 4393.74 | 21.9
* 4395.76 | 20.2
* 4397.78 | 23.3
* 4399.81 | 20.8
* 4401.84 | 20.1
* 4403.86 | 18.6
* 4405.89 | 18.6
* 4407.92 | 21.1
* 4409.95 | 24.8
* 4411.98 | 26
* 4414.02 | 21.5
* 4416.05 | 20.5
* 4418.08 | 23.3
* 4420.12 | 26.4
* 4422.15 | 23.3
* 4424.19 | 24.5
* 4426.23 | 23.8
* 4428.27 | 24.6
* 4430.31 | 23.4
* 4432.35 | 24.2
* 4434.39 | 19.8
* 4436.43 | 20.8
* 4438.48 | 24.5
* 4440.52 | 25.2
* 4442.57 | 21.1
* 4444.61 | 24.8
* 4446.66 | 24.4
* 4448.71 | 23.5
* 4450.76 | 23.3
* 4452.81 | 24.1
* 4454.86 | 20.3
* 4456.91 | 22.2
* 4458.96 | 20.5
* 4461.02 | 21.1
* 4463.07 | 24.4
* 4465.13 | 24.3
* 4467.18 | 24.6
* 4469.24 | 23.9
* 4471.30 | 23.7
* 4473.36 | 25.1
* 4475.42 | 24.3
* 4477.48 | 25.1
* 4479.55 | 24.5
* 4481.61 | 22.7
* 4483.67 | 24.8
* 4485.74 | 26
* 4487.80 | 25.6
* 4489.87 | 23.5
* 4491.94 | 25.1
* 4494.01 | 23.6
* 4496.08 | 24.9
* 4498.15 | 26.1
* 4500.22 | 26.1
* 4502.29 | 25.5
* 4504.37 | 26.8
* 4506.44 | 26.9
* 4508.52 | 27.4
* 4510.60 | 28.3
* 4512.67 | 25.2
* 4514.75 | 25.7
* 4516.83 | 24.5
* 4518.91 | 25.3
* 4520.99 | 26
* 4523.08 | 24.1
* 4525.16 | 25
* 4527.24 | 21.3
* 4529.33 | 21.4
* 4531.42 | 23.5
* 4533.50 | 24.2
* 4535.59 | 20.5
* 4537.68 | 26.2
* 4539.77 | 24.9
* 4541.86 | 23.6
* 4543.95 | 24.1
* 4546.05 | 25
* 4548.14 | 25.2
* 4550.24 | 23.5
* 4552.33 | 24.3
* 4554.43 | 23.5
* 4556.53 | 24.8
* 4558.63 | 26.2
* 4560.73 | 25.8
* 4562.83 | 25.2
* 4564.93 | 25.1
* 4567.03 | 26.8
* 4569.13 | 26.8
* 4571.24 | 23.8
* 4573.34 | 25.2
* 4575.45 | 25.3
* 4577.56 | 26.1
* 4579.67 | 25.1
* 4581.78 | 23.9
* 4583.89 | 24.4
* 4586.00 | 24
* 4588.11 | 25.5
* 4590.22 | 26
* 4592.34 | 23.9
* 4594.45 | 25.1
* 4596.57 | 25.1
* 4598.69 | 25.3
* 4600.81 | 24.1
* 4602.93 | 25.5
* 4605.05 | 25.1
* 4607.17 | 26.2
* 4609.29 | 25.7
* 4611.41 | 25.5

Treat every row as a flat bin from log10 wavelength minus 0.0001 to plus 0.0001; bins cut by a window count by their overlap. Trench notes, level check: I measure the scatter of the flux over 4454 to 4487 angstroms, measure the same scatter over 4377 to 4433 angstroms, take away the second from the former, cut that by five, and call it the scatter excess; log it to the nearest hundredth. -0.19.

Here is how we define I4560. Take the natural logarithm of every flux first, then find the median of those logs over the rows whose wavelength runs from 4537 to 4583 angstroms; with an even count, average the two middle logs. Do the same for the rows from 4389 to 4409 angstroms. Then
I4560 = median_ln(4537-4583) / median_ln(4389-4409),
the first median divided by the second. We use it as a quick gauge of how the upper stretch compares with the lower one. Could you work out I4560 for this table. 1.07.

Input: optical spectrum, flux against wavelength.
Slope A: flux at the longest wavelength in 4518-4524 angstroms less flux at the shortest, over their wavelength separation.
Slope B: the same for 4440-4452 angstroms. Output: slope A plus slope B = -0.5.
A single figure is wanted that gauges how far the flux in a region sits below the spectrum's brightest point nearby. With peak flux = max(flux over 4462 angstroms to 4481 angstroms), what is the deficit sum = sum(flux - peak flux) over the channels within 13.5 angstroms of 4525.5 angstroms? -13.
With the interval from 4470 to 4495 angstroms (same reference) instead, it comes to -7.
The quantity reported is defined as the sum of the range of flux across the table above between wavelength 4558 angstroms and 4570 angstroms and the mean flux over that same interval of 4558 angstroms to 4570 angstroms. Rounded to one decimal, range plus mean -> 27.7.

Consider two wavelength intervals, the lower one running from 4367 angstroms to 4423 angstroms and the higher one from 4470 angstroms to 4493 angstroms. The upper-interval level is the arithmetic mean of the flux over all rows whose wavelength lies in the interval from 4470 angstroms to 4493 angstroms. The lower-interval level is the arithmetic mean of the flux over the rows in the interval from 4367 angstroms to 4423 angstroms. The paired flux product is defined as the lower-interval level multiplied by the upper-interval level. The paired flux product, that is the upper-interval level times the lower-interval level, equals 532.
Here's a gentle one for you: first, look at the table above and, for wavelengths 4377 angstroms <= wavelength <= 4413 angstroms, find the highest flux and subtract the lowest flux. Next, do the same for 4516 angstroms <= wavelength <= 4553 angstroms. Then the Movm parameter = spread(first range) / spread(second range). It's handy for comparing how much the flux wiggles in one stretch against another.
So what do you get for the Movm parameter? 2.2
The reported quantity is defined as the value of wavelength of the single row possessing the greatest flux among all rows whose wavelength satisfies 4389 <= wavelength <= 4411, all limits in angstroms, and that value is 4409.95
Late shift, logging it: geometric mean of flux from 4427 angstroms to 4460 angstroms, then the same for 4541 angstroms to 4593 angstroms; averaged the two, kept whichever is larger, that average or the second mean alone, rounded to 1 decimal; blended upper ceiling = 24.9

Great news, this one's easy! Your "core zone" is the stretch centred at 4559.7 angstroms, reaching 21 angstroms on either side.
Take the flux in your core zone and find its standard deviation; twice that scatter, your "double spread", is 2.0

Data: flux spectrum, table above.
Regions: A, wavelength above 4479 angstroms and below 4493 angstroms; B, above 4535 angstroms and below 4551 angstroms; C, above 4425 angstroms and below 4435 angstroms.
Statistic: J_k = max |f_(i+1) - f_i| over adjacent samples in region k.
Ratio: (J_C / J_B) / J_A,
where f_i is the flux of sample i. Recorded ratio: 0.4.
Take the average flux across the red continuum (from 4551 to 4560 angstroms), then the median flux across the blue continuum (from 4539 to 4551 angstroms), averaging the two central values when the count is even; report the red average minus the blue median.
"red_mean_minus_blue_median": 0.2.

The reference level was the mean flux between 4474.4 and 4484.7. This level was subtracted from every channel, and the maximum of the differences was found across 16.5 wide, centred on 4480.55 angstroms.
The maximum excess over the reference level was 1.7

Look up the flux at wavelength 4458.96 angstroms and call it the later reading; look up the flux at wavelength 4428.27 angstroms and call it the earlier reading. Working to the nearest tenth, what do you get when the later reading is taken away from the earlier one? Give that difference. 4.1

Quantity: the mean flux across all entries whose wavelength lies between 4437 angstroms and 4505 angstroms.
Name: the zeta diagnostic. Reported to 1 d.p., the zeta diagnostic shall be 24.1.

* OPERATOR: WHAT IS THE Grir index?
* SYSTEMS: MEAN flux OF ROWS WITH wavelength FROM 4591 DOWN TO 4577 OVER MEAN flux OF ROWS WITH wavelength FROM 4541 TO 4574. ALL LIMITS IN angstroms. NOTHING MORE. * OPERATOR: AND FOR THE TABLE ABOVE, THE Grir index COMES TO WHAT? 1.00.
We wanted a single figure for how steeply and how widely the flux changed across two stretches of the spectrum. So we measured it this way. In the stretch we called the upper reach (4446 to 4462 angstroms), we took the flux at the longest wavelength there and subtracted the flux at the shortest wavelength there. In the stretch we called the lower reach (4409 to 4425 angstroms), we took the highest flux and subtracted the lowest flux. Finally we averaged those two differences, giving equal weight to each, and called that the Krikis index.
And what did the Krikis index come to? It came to 1.3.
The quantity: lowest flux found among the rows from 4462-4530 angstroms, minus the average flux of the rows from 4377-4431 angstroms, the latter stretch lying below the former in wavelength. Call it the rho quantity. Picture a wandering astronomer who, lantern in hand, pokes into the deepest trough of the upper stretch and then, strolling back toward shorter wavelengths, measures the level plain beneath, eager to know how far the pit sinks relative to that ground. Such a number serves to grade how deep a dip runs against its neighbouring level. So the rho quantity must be -0.6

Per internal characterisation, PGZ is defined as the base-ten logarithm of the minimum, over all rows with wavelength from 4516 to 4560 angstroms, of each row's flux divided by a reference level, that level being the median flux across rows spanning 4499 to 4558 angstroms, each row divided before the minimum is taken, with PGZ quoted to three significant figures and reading -0.0853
